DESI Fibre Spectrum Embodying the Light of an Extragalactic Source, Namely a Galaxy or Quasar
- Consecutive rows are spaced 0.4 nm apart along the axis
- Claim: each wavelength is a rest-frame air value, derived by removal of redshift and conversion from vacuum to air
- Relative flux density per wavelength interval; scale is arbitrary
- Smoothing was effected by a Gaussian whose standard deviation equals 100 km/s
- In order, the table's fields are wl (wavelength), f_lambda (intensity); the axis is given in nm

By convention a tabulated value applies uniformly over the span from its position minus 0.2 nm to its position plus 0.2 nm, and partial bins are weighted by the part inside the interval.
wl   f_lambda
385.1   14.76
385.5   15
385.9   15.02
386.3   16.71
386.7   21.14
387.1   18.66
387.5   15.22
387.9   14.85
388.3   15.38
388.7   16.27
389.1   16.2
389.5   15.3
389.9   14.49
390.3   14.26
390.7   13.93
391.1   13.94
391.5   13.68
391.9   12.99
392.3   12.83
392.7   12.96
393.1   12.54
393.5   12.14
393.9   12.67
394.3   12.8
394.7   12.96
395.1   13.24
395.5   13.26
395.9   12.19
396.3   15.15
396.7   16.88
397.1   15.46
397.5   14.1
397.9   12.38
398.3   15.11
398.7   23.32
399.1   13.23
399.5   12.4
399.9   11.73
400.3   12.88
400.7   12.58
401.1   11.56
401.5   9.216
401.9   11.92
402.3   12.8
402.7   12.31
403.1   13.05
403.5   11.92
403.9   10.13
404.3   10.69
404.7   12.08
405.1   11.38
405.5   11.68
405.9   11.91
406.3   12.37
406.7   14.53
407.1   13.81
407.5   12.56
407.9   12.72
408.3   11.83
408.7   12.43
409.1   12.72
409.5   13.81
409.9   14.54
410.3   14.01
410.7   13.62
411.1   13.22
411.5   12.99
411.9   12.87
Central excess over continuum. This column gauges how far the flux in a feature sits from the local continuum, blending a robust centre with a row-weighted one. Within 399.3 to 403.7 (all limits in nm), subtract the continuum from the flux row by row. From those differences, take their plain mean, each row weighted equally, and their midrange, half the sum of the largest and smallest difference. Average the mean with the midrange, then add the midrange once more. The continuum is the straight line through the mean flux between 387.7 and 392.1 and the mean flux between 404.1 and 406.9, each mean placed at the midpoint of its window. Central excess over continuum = -3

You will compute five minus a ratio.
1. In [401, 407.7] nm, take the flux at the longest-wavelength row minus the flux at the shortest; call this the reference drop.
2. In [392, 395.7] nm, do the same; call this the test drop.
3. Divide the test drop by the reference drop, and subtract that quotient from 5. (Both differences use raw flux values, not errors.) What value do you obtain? 4.6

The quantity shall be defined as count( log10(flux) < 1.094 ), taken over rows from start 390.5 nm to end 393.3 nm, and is 0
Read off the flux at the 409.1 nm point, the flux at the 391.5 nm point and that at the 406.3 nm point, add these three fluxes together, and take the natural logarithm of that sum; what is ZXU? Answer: 3.66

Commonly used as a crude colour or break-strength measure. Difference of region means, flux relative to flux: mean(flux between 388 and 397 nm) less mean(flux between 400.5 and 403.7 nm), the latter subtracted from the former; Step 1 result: 2.0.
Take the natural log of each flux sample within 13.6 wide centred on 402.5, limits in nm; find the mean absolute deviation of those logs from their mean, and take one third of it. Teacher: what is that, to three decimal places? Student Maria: 0.034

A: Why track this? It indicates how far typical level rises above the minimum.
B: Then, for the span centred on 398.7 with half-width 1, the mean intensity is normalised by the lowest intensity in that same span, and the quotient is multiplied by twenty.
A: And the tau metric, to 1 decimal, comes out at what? 24.7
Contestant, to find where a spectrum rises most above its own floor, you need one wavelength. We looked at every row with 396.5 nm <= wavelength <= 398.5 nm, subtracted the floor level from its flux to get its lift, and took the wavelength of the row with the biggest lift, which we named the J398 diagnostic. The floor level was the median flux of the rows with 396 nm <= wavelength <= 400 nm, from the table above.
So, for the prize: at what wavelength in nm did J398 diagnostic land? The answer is 396.7 nm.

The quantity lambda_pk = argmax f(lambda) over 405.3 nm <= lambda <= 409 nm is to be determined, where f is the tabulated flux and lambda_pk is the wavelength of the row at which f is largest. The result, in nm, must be 406.7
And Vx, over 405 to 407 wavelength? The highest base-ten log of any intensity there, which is 1.16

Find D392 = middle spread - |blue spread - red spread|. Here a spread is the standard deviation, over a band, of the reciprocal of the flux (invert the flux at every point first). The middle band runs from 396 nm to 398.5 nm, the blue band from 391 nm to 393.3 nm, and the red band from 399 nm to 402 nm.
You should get 0.000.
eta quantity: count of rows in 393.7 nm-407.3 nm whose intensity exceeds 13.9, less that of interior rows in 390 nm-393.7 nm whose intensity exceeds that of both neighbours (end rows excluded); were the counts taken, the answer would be 5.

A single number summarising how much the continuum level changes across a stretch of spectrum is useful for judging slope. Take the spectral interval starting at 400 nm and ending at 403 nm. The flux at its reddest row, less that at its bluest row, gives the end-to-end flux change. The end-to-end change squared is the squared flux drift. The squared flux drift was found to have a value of 0.32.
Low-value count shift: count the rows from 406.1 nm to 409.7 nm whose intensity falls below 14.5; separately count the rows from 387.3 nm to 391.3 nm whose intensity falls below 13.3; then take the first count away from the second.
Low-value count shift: -8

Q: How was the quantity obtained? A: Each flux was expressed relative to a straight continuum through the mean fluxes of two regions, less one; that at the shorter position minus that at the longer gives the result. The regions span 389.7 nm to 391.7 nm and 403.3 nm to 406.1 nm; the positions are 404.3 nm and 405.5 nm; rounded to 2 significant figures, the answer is -0.11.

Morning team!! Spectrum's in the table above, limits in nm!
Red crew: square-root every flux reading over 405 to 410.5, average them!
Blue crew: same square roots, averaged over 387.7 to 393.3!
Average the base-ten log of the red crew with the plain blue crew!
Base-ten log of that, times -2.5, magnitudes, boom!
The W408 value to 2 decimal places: -0.84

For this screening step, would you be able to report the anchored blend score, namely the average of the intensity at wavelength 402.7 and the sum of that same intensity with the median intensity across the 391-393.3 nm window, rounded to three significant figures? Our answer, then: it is 18.8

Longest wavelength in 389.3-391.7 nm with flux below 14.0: 391.5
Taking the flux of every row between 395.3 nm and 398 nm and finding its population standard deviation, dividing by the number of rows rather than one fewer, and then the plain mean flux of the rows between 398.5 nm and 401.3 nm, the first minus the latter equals -12.36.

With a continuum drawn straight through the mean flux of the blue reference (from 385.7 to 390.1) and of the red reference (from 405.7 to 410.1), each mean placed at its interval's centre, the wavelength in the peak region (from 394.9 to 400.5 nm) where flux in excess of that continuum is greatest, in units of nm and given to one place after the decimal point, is 398.7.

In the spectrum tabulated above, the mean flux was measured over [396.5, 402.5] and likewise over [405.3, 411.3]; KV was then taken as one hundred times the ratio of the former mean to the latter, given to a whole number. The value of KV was 105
